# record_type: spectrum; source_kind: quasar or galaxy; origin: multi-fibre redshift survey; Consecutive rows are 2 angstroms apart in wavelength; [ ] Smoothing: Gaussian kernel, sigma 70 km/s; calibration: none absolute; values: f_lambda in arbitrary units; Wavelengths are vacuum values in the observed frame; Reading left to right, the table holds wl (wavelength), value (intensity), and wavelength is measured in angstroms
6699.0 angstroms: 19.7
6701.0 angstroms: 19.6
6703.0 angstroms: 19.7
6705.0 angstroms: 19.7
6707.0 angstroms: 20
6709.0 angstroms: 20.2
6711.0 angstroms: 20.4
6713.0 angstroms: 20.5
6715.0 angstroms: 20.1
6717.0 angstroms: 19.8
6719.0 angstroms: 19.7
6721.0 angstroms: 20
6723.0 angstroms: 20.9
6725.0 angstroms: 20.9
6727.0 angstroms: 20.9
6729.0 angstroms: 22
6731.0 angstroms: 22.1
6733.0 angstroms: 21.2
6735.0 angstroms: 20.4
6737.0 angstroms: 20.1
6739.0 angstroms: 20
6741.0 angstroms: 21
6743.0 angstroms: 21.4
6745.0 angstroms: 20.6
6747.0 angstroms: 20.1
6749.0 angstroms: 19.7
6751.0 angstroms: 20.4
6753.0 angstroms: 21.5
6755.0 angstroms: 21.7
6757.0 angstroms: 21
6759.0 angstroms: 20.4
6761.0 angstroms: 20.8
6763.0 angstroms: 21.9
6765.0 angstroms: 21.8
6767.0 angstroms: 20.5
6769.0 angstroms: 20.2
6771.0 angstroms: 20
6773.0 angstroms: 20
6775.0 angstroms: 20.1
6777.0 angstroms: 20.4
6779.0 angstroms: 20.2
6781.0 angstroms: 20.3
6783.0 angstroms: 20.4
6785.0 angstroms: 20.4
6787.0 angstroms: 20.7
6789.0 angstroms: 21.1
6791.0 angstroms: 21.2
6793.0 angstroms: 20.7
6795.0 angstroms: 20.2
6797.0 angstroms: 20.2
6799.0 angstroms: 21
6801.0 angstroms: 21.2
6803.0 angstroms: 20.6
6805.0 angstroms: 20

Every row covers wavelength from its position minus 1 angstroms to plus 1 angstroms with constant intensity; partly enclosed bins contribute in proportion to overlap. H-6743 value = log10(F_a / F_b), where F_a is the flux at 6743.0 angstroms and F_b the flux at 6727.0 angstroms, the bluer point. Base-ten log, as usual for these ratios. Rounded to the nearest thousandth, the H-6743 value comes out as 0.010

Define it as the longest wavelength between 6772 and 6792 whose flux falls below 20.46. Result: 6785.0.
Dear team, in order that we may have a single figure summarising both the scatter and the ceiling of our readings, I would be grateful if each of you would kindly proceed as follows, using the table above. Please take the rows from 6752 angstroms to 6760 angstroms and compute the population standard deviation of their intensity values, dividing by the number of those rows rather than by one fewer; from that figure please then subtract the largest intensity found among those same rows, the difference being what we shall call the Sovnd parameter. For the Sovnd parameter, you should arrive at -21.2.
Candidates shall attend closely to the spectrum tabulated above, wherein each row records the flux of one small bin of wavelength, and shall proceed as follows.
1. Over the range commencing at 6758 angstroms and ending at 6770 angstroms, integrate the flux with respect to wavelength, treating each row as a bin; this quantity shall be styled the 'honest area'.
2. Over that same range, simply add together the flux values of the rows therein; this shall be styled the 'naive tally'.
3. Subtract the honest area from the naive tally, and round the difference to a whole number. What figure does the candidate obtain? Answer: -126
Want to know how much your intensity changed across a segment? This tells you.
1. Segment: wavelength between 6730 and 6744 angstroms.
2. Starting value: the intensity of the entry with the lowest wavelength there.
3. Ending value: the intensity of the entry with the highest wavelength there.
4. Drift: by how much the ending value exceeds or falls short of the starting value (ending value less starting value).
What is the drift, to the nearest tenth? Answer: -0.7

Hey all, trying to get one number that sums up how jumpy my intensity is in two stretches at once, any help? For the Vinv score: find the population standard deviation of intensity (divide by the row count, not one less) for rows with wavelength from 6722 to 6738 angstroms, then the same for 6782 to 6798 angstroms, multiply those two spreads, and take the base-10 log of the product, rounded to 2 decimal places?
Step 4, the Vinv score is -0.63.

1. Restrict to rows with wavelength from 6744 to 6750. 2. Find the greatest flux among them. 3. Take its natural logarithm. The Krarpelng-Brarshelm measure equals 3.03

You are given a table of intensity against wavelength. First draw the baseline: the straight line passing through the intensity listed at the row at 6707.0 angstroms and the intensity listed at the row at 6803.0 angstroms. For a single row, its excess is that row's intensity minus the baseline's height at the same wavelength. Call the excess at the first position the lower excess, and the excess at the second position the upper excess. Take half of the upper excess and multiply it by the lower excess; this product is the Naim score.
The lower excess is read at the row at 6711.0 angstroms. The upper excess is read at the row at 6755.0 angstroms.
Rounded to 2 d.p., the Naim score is 0.26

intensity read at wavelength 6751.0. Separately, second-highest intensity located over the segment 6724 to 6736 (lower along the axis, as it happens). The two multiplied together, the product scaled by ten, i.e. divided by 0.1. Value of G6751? 4488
